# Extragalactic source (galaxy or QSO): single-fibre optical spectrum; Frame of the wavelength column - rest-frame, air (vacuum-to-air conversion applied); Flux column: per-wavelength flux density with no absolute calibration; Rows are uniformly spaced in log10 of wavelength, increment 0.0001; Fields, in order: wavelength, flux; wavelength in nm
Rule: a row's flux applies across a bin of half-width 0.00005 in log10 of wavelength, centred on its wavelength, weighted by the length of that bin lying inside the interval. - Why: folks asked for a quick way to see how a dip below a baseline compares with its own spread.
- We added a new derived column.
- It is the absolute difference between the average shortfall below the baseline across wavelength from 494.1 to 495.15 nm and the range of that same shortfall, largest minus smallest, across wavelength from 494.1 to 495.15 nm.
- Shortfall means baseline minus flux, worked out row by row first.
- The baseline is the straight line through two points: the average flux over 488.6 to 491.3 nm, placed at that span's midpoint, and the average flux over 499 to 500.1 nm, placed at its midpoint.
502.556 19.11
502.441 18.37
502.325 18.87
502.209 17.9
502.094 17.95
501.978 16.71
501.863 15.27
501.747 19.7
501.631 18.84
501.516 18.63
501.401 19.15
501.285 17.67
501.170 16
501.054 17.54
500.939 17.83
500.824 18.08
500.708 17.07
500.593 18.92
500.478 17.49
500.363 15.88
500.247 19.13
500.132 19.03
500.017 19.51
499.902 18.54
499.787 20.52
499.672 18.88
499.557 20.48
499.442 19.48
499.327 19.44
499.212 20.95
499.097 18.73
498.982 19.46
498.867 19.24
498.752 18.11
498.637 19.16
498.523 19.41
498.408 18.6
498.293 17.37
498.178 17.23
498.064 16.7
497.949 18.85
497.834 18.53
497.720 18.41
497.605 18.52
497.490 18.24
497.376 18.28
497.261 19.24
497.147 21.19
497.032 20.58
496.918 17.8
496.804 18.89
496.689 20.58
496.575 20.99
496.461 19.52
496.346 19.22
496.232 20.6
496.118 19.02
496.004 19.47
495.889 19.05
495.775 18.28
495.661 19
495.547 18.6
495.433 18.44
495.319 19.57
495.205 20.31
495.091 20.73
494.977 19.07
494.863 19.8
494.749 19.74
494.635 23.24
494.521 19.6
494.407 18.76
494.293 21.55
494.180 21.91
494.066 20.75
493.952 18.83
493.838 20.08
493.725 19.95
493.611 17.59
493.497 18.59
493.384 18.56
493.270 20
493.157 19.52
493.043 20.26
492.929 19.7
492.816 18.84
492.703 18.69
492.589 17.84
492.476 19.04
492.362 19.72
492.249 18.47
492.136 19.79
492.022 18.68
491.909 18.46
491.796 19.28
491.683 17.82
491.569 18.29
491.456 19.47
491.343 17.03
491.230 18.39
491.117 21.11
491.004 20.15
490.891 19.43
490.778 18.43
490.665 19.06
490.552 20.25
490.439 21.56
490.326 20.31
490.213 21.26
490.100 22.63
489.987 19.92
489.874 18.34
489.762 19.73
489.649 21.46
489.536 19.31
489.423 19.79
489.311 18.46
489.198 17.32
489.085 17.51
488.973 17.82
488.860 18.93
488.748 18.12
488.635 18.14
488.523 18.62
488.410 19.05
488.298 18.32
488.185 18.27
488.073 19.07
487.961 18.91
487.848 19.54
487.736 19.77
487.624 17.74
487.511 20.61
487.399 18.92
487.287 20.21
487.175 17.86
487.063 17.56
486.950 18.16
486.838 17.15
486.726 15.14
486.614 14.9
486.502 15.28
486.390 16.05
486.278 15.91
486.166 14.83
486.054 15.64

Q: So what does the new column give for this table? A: 5.4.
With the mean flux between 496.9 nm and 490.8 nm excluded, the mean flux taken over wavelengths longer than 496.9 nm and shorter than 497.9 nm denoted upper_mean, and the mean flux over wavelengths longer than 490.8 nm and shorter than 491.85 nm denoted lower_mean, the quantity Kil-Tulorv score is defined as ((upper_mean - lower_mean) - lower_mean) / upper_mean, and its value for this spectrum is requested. -1.00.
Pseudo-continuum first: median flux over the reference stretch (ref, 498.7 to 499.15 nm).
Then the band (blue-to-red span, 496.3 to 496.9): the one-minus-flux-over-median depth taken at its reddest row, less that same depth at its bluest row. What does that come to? 0.02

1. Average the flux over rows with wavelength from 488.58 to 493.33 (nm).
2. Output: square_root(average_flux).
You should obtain 4.39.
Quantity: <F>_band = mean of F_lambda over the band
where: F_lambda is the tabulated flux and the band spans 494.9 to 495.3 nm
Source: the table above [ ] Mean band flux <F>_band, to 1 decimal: 20.0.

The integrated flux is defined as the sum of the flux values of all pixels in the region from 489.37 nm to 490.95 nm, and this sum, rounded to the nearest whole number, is 281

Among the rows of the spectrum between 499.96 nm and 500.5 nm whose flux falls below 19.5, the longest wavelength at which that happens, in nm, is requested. 500.478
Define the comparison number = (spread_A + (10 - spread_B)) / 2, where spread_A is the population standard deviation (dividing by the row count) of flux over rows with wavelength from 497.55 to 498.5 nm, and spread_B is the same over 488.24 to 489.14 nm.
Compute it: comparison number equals 5.13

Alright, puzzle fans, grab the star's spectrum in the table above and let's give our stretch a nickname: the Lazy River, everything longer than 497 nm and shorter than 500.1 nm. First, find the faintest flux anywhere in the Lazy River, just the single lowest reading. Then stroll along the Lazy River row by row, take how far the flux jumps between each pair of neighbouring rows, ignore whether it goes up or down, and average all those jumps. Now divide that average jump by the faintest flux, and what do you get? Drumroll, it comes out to 0.05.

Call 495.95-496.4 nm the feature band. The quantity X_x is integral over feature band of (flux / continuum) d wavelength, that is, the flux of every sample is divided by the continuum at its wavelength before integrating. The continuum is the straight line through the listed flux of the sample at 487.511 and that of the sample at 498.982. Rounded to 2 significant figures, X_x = 0.45 nm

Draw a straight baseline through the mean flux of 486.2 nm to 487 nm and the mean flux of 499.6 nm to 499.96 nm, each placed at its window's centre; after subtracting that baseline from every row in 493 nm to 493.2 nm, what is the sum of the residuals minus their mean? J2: 2.2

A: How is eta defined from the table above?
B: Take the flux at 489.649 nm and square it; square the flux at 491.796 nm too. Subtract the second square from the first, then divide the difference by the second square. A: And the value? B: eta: 0.24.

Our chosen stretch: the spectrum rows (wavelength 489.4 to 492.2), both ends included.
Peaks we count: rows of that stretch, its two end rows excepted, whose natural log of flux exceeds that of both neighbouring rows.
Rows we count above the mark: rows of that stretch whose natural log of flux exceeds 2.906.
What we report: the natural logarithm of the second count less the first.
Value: 2.83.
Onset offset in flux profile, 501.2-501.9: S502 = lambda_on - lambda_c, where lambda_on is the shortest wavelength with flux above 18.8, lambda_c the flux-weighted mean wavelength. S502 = -0.17 nm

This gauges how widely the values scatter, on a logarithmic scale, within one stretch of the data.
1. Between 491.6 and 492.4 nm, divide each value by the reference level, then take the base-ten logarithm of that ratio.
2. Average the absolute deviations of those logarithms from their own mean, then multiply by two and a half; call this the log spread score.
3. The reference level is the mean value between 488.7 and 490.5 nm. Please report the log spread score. 0.035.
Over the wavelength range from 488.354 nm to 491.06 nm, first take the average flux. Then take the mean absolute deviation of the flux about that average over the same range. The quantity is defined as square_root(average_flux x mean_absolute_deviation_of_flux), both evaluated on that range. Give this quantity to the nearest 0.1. 4.6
